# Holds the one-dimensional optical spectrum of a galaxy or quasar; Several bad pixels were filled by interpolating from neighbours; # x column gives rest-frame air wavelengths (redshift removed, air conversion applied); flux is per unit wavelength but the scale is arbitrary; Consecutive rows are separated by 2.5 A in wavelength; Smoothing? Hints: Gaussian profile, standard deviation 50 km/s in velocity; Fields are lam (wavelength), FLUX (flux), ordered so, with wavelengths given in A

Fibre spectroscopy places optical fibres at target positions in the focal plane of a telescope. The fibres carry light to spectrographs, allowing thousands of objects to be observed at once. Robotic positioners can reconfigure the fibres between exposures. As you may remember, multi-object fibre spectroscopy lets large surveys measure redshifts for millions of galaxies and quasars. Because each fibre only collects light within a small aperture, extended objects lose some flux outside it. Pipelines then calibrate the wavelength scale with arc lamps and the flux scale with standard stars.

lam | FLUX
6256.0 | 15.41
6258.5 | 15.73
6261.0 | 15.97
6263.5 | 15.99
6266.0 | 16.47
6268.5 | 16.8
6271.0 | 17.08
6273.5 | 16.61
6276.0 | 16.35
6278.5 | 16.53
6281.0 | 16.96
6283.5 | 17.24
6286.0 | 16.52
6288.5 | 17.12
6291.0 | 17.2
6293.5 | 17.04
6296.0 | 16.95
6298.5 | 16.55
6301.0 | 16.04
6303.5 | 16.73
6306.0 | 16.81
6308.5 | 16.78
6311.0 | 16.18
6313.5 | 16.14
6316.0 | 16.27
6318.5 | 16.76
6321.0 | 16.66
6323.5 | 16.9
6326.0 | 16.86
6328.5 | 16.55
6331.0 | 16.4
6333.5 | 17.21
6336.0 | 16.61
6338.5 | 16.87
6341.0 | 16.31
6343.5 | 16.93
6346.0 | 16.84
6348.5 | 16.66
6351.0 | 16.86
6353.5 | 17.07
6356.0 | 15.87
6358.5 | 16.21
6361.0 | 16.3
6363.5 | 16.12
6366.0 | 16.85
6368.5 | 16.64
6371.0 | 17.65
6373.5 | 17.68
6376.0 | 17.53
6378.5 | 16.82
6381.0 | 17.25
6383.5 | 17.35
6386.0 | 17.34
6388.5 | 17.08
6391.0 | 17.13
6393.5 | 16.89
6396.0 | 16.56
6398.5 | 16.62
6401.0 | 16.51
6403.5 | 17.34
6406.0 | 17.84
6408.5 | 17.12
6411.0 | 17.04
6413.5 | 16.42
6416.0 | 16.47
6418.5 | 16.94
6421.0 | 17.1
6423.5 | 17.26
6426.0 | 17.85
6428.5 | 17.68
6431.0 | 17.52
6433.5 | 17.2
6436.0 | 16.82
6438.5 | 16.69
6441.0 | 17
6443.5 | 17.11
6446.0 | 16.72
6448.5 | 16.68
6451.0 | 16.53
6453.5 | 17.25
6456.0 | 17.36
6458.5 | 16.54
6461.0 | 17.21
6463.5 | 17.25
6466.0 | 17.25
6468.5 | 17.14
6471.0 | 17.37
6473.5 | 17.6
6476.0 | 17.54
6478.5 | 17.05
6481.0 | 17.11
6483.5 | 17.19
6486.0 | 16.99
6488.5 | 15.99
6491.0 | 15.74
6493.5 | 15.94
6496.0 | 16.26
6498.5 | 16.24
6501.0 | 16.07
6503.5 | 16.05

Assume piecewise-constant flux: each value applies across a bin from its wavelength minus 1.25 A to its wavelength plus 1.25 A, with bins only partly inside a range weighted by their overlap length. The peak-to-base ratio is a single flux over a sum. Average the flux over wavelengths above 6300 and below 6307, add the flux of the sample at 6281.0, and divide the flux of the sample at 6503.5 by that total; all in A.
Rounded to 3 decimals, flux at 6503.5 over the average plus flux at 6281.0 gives 0.479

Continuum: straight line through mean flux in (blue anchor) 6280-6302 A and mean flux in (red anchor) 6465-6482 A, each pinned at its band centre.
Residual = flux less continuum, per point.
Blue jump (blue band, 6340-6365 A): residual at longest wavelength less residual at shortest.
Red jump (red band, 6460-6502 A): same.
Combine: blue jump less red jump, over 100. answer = 0.010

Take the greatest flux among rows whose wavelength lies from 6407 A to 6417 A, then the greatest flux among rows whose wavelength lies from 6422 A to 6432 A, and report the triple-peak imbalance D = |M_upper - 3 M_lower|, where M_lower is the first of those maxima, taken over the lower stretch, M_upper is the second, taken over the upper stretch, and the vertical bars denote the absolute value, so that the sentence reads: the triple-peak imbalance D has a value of 33.5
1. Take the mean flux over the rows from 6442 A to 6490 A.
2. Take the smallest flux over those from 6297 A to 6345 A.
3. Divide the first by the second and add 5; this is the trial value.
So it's 6.06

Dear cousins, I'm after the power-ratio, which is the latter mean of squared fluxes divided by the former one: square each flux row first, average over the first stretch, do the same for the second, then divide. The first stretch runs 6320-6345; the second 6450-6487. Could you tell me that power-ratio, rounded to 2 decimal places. 1.05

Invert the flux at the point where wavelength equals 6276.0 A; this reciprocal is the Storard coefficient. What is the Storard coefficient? 0.0612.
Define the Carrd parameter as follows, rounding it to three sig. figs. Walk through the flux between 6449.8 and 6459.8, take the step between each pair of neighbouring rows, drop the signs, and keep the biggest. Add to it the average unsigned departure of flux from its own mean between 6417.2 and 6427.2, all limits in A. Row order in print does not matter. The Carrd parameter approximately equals 1.10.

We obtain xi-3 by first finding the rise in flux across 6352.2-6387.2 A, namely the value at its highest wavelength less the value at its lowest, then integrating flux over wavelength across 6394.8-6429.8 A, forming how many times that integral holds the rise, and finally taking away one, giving 2210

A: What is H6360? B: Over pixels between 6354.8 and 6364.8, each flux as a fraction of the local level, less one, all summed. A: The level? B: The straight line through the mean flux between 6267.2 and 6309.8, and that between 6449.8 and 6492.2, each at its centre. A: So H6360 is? -0.18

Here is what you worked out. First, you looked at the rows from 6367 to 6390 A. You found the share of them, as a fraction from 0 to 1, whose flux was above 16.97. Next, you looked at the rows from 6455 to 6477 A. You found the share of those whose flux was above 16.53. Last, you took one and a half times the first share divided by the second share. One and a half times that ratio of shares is 1.2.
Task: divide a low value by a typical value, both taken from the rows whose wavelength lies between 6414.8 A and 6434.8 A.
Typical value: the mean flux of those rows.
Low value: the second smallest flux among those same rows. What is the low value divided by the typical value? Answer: 0.982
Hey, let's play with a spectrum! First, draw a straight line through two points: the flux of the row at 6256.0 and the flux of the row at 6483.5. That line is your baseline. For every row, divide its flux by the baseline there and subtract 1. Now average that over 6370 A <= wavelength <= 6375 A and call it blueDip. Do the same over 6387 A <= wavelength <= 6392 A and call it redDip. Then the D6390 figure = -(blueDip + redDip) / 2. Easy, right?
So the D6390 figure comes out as -0.061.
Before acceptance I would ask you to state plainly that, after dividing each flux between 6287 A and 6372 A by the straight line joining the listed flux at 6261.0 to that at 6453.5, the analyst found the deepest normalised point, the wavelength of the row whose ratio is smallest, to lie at 6356.0 A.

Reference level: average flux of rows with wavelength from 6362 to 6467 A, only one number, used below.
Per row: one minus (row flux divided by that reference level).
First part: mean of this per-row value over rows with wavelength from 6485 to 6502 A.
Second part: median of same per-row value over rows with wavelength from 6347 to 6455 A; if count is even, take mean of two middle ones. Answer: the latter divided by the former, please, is 0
